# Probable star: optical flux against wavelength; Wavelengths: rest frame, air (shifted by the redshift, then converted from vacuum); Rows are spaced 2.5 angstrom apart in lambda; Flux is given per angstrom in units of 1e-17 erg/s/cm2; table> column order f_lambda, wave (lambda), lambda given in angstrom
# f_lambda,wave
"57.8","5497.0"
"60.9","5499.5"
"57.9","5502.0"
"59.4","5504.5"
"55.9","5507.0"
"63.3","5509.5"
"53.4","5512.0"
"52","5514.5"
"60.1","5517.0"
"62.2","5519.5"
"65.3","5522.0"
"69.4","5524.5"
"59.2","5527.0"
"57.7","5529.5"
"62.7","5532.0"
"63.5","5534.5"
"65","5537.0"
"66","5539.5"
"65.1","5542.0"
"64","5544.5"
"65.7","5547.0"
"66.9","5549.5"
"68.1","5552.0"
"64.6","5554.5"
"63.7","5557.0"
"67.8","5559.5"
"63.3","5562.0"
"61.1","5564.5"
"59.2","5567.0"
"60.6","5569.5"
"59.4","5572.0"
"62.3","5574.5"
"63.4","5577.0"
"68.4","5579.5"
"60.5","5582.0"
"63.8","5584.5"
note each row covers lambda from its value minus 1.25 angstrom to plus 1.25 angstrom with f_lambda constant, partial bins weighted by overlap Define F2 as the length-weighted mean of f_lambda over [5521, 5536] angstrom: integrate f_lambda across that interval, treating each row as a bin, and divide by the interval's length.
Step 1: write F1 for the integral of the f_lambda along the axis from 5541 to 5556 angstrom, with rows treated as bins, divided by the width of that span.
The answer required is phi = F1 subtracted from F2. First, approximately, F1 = 65.7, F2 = 63.0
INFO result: -3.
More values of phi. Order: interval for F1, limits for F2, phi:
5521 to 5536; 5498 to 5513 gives -4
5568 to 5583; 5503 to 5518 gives -5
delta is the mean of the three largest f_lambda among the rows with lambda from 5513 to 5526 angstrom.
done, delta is 65.6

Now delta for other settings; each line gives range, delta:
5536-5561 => 67.6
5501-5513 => 60.2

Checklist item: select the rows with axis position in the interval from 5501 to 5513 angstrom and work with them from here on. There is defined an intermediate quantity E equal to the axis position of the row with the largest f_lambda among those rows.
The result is 5509.5 angstrom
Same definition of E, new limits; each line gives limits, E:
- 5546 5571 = 5552.0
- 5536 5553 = 5552.0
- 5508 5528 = 5524.5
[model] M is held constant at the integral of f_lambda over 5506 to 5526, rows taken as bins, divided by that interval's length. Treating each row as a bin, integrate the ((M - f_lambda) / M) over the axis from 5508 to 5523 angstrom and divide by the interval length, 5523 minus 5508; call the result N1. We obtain 0.017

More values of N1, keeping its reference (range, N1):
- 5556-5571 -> -0.038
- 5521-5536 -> -0.045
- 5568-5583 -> -0.036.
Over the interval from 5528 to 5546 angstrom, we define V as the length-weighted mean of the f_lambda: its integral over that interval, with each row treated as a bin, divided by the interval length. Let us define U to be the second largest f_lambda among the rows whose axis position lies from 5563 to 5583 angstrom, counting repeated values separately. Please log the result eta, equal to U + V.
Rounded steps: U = 63.4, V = 63.4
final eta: 127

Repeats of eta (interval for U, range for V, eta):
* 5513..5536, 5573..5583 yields 129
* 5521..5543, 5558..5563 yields 132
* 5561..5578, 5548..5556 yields 130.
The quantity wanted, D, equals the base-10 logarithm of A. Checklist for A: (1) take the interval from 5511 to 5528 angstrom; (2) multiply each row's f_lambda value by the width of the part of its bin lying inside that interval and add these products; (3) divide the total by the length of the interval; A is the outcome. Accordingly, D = 1.781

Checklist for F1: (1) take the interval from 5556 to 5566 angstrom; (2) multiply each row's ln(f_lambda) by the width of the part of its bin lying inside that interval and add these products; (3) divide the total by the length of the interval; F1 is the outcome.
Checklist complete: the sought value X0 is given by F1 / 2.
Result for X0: 2.08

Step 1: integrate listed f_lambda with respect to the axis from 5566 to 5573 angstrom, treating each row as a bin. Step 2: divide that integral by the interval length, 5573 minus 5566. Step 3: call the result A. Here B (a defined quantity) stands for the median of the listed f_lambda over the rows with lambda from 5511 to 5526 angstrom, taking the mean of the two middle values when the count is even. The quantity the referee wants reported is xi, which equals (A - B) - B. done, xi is -63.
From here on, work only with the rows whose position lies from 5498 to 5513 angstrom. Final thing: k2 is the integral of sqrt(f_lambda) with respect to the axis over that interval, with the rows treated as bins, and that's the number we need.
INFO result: 115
